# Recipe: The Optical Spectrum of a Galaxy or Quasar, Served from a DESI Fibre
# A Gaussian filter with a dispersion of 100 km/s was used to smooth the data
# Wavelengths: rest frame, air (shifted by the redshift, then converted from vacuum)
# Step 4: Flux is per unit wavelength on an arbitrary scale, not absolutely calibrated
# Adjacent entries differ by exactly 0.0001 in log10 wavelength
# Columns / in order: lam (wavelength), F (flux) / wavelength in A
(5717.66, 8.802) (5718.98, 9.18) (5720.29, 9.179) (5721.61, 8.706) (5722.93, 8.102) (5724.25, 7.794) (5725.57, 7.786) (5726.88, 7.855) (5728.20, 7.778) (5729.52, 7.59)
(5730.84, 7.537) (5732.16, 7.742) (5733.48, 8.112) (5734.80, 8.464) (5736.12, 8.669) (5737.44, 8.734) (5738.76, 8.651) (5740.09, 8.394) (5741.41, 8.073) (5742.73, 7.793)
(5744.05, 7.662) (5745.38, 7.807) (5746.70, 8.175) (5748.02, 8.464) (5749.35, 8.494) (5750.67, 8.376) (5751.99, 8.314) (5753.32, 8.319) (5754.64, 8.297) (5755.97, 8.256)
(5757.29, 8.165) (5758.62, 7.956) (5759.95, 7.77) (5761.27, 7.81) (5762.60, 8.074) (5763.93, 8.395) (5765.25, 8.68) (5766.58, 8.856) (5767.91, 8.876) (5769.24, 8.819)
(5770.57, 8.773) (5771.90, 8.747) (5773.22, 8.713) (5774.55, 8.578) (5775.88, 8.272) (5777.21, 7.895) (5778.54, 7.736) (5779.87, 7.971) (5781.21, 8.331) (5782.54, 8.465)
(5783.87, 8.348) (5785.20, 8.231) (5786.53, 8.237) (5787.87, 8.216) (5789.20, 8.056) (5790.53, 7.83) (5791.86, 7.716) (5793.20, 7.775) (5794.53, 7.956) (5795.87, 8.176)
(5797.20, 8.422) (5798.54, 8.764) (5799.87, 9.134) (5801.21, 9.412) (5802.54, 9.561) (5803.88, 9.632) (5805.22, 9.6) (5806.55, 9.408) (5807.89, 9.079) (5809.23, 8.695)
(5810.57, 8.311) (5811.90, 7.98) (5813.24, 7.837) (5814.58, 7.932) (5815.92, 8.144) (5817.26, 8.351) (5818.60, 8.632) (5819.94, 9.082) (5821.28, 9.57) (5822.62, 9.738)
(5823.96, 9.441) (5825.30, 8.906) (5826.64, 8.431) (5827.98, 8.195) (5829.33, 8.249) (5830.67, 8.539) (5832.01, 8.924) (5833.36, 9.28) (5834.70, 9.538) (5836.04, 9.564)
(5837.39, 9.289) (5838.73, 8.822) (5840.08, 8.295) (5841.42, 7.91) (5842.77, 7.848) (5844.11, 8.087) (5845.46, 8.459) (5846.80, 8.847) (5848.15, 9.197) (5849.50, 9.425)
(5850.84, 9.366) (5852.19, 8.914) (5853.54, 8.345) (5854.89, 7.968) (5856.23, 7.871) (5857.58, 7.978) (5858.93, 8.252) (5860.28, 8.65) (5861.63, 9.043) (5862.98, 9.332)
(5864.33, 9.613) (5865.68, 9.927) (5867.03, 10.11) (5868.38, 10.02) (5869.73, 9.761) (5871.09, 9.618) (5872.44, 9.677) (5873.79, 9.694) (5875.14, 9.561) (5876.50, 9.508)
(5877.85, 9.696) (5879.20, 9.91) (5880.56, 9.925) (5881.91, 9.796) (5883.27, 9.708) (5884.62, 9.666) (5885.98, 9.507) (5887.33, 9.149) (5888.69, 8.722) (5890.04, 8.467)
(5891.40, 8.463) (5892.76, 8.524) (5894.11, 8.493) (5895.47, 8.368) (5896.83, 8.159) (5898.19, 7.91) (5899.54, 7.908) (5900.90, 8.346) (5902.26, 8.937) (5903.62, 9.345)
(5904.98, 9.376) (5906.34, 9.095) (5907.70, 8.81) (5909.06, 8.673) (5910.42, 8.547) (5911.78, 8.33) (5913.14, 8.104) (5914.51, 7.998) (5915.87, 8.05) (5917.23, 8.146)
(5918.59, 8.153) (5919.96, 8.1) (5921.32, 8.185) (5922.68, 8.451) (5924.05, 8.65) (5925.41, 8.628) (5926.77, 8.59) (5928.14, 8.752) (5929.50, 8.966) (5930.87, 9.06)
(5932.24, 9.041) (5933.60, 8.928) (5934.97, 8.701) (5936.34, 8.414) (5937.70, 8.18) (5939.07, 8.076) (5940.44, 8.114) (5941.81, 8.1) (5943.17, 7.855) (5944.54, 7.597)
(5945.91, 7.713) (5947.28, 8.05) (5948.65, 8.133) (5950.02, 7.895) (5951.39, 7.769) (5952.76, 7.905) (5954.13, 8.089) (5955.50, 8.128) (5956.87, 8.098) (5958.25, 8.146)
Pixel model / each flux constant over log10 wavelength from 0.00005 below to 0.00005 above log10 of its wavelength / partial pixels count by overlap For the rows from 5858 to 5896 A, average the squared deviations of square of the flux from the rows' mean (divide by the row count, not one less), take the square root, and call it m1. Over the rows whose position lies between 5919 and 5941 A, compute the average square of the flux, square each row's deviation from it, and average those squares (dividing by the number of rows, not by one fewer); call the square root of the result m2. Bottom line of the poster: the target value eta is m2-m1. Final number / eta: -4.8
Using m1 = 10.6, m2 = 5.8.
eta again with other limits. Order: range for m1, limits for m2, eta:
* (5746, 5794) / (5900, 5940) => 1.3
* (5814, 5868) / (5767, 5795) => -5.1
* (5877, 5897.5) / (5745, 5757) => -8.5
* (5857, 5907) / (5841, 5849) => -3.6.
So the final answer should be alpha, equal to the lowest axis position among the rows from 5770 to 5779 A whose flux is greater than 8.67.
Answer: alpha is 5770.57 A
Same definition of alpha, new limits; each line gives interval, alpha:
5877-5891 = 5877.85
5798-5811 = 5798.54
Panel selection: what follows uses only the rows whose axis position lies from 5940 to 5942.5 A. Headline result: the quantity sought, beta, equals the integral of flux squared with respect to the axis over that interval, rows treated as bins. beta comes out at 165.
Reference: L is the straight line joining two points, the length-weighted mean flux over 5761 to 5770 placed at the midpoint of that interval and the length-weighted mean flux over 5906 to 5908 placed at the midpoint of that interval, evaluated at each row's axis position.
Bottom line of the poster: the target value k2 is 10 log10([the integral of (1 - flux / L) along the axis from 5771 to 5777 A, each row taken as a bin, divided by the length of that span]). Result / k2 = -26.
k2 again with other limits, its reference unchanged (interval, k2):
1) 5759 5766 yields -14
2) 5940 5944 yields -9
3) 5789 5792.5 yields -11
